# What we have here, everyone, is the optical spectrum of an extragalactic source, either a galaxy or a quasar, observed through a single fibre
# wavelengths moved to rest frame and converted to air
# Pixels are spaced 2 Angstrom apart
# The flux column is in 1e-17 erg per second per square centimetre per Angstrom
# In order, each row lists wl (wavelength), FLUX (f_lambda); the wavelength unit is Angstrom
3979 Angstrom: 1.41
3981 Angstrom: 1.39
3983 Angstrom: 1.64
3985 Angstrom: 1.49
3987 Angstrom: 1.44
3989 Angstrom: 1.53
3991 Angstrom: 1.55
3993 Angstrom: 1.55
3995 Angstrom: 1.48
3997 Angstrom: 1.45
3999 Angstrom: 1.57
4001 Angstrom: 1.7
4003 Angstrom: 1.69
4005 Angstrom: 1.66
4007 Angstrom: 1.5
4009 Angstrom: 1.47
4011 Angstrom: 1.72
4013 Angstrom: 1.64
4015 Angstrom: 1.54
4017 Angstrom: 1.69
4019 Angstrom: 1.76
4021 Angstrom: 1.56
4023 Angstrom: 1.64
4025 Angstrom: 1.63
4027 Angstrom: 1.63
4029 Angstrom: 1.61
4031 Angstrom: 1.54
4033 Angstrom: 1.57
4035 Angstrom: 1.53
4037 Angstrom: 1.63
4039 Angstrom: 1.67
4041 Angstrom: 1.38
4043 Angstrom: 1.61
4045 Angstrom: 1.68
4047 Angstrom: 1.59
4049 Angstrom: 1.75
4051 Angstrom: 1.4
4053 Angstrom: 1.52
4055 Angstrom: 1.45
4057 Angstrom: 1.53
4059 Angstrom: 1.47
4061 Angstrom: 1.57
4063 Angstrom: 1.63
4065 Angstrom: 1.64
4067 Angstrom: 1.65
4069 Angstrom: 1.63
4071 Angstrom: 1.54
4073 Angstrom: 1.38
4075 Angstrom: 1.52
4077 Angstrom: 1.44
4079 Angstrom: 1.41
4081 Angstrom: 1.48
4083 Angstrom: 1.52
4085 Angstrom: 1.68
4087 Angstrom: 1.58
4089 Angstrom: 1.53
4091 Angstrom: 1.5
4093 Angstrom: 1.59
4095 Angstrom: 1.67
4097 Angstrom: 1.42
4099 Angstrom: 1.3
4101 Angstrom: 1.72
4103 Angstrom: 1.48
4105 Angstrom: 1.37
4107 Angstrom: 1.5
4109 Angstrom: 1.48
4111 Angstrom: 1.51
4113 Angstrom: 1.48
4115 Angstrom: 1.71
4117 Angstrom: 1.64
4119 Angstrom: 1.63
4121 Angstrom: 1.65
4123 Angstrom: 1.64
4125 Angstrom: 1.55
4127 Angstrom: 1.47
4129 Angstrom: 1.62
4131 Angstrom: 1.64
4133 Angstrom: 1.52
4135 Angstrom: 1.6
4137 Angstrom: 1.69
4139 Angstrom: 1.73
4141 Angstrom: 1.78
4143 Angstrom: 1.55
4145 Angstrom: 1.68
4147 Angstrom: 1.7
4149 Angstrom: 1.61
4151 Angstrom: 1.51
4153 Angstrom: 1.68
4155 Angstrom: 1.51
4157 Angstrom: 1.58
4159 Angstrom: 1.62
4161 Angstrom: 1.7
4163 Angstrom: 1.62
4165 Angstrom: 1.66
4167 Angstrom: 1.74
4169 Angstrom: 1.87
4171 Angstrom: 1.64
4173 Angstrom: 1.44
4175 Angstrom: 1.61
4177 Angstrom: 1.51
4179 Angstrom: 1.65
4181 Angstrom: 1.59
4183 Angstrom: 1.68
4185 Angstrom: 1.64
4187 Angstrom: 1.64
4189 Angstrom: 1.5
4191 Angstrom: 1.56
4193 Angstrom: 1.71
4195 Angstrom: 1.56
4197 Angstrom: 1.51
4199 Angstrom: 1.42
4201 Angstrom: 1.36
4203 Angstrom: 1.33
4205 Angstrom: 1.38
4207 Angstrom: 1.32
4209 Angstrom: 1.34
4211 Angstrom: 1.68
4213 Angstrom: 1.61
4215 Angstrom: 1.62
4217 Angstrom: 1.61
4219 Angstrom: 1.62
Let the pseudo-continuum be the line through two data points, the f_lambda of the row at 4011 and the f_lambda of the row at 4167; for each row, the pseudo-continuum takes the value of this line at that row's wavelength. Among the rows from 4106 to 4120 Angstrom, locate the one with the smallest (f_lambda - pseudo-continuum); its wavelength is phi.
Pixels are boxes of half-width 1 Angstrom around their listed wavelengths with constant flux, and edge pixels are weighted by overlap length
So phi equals 4113 Angstrom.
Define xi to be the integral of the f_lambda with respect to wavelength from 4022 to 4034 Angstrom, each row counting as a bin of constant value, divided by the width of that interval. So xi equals 1.60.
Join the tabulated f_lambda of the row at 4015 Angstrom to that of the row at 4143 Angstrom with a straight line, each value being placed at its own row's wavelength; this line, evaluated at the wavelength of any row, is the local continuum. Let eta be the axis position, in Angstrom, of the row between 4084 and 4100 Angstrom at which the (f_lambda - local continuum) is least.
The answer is 4099 Angstrom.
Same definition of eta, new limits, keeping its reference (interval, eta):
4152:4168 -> 4155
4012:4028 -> 4015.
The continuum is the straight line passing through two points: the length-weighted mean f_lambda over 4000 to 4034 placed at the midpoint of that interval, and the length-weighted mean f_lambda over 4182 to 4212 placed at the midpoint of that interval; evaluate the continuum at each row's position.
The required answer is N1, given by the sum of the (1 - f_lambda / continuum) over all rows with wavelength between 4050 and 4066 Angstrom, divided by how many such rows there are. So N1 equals 0.04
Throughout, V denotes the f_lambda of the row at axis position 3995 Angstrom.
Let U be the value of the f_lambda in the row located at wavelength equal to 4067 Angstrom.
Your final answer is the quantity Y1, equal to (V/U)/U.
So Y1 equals 0.54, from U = 1.65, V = 1.48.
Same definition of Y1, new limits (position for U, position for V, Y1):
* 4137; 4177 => 0.53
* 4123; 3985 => 0.55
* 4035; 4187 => 0.70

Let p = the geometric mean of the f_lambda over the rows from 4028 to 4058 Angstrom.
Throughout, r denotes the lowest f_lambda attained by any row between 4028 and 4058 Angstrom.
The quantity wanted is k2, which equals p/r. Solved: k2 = 1.13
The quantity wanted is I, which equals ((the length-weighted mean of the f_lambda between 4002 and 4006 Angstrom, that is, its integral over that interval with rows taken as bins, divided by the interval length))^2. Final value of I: 2.81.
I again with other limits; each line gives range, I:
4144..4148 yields 2.86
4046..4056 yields 2.38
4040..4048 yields 2.45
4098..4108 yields 2.17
